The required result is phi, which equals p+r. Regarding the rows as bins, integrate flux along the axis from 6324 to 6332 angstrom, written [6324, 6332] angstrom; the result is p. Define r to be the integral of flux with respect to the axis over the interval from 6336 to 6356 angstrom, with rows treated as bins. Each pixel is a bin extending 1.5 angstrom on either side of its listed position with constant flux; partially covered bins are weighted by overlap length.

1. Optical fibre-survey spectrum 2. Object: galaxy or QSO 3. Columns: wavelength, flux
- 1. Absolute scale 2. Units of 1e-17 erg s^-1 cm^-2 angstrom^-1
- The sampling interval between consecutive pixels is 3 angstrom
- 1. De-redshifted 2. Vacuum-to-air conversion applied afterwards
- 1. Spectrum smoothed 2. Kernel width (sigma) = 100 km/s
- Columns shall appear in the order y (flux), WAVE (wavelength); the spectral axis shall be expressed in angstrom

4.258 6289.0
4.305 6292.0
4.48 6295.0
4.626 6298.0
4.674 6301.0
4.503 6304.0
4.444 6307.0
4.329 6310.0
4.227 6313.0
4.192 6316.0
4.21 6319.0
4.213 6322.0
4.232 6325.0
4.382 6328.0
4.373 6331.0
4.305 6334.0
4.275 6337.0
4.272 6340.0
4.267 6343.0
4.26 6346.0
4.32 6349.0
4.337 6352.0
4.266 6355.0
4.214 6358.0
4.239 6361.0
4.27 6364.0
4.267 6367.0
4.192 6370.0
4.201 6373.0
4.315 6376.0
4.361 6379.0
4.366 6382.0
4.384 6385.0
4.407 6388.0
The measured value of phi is 120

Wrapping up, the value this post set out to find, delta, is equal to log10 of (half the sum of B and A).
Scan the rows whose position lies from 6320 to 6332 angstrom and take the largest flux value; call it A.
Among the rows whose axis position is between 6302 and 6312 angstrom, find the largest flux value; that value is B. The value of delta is 0.648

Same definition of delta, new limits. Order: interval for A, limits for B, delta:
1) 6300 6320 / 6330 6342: 0.655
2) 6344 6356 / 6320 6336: 0.639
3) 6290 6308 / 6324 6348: 0.656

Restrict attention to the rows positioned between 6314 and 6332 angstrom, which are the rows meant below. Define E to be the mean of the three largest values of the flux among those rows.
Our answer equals 4.33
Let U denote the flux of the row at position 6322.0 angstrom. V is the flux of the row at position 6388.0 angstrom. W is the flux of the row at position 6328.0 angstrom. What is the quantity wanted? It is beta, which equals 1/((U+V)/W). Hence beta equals 0.508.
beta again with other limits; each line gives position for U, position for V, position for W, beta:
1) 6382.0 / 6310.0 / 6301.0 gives 0.538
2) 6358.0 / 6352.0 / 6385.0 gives 0.513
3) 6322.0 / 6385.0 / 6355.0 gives 0.496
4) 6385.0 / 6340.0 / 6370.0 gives 0.484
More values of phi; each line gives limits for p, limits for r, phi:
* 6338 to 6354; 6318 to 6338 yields 154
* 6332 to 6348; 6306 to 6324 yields 145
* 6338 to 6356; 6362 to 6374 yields 128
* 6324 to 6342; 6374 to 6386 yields 130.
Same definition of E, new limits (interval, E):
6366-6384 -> 4.35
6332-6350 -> 4.30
